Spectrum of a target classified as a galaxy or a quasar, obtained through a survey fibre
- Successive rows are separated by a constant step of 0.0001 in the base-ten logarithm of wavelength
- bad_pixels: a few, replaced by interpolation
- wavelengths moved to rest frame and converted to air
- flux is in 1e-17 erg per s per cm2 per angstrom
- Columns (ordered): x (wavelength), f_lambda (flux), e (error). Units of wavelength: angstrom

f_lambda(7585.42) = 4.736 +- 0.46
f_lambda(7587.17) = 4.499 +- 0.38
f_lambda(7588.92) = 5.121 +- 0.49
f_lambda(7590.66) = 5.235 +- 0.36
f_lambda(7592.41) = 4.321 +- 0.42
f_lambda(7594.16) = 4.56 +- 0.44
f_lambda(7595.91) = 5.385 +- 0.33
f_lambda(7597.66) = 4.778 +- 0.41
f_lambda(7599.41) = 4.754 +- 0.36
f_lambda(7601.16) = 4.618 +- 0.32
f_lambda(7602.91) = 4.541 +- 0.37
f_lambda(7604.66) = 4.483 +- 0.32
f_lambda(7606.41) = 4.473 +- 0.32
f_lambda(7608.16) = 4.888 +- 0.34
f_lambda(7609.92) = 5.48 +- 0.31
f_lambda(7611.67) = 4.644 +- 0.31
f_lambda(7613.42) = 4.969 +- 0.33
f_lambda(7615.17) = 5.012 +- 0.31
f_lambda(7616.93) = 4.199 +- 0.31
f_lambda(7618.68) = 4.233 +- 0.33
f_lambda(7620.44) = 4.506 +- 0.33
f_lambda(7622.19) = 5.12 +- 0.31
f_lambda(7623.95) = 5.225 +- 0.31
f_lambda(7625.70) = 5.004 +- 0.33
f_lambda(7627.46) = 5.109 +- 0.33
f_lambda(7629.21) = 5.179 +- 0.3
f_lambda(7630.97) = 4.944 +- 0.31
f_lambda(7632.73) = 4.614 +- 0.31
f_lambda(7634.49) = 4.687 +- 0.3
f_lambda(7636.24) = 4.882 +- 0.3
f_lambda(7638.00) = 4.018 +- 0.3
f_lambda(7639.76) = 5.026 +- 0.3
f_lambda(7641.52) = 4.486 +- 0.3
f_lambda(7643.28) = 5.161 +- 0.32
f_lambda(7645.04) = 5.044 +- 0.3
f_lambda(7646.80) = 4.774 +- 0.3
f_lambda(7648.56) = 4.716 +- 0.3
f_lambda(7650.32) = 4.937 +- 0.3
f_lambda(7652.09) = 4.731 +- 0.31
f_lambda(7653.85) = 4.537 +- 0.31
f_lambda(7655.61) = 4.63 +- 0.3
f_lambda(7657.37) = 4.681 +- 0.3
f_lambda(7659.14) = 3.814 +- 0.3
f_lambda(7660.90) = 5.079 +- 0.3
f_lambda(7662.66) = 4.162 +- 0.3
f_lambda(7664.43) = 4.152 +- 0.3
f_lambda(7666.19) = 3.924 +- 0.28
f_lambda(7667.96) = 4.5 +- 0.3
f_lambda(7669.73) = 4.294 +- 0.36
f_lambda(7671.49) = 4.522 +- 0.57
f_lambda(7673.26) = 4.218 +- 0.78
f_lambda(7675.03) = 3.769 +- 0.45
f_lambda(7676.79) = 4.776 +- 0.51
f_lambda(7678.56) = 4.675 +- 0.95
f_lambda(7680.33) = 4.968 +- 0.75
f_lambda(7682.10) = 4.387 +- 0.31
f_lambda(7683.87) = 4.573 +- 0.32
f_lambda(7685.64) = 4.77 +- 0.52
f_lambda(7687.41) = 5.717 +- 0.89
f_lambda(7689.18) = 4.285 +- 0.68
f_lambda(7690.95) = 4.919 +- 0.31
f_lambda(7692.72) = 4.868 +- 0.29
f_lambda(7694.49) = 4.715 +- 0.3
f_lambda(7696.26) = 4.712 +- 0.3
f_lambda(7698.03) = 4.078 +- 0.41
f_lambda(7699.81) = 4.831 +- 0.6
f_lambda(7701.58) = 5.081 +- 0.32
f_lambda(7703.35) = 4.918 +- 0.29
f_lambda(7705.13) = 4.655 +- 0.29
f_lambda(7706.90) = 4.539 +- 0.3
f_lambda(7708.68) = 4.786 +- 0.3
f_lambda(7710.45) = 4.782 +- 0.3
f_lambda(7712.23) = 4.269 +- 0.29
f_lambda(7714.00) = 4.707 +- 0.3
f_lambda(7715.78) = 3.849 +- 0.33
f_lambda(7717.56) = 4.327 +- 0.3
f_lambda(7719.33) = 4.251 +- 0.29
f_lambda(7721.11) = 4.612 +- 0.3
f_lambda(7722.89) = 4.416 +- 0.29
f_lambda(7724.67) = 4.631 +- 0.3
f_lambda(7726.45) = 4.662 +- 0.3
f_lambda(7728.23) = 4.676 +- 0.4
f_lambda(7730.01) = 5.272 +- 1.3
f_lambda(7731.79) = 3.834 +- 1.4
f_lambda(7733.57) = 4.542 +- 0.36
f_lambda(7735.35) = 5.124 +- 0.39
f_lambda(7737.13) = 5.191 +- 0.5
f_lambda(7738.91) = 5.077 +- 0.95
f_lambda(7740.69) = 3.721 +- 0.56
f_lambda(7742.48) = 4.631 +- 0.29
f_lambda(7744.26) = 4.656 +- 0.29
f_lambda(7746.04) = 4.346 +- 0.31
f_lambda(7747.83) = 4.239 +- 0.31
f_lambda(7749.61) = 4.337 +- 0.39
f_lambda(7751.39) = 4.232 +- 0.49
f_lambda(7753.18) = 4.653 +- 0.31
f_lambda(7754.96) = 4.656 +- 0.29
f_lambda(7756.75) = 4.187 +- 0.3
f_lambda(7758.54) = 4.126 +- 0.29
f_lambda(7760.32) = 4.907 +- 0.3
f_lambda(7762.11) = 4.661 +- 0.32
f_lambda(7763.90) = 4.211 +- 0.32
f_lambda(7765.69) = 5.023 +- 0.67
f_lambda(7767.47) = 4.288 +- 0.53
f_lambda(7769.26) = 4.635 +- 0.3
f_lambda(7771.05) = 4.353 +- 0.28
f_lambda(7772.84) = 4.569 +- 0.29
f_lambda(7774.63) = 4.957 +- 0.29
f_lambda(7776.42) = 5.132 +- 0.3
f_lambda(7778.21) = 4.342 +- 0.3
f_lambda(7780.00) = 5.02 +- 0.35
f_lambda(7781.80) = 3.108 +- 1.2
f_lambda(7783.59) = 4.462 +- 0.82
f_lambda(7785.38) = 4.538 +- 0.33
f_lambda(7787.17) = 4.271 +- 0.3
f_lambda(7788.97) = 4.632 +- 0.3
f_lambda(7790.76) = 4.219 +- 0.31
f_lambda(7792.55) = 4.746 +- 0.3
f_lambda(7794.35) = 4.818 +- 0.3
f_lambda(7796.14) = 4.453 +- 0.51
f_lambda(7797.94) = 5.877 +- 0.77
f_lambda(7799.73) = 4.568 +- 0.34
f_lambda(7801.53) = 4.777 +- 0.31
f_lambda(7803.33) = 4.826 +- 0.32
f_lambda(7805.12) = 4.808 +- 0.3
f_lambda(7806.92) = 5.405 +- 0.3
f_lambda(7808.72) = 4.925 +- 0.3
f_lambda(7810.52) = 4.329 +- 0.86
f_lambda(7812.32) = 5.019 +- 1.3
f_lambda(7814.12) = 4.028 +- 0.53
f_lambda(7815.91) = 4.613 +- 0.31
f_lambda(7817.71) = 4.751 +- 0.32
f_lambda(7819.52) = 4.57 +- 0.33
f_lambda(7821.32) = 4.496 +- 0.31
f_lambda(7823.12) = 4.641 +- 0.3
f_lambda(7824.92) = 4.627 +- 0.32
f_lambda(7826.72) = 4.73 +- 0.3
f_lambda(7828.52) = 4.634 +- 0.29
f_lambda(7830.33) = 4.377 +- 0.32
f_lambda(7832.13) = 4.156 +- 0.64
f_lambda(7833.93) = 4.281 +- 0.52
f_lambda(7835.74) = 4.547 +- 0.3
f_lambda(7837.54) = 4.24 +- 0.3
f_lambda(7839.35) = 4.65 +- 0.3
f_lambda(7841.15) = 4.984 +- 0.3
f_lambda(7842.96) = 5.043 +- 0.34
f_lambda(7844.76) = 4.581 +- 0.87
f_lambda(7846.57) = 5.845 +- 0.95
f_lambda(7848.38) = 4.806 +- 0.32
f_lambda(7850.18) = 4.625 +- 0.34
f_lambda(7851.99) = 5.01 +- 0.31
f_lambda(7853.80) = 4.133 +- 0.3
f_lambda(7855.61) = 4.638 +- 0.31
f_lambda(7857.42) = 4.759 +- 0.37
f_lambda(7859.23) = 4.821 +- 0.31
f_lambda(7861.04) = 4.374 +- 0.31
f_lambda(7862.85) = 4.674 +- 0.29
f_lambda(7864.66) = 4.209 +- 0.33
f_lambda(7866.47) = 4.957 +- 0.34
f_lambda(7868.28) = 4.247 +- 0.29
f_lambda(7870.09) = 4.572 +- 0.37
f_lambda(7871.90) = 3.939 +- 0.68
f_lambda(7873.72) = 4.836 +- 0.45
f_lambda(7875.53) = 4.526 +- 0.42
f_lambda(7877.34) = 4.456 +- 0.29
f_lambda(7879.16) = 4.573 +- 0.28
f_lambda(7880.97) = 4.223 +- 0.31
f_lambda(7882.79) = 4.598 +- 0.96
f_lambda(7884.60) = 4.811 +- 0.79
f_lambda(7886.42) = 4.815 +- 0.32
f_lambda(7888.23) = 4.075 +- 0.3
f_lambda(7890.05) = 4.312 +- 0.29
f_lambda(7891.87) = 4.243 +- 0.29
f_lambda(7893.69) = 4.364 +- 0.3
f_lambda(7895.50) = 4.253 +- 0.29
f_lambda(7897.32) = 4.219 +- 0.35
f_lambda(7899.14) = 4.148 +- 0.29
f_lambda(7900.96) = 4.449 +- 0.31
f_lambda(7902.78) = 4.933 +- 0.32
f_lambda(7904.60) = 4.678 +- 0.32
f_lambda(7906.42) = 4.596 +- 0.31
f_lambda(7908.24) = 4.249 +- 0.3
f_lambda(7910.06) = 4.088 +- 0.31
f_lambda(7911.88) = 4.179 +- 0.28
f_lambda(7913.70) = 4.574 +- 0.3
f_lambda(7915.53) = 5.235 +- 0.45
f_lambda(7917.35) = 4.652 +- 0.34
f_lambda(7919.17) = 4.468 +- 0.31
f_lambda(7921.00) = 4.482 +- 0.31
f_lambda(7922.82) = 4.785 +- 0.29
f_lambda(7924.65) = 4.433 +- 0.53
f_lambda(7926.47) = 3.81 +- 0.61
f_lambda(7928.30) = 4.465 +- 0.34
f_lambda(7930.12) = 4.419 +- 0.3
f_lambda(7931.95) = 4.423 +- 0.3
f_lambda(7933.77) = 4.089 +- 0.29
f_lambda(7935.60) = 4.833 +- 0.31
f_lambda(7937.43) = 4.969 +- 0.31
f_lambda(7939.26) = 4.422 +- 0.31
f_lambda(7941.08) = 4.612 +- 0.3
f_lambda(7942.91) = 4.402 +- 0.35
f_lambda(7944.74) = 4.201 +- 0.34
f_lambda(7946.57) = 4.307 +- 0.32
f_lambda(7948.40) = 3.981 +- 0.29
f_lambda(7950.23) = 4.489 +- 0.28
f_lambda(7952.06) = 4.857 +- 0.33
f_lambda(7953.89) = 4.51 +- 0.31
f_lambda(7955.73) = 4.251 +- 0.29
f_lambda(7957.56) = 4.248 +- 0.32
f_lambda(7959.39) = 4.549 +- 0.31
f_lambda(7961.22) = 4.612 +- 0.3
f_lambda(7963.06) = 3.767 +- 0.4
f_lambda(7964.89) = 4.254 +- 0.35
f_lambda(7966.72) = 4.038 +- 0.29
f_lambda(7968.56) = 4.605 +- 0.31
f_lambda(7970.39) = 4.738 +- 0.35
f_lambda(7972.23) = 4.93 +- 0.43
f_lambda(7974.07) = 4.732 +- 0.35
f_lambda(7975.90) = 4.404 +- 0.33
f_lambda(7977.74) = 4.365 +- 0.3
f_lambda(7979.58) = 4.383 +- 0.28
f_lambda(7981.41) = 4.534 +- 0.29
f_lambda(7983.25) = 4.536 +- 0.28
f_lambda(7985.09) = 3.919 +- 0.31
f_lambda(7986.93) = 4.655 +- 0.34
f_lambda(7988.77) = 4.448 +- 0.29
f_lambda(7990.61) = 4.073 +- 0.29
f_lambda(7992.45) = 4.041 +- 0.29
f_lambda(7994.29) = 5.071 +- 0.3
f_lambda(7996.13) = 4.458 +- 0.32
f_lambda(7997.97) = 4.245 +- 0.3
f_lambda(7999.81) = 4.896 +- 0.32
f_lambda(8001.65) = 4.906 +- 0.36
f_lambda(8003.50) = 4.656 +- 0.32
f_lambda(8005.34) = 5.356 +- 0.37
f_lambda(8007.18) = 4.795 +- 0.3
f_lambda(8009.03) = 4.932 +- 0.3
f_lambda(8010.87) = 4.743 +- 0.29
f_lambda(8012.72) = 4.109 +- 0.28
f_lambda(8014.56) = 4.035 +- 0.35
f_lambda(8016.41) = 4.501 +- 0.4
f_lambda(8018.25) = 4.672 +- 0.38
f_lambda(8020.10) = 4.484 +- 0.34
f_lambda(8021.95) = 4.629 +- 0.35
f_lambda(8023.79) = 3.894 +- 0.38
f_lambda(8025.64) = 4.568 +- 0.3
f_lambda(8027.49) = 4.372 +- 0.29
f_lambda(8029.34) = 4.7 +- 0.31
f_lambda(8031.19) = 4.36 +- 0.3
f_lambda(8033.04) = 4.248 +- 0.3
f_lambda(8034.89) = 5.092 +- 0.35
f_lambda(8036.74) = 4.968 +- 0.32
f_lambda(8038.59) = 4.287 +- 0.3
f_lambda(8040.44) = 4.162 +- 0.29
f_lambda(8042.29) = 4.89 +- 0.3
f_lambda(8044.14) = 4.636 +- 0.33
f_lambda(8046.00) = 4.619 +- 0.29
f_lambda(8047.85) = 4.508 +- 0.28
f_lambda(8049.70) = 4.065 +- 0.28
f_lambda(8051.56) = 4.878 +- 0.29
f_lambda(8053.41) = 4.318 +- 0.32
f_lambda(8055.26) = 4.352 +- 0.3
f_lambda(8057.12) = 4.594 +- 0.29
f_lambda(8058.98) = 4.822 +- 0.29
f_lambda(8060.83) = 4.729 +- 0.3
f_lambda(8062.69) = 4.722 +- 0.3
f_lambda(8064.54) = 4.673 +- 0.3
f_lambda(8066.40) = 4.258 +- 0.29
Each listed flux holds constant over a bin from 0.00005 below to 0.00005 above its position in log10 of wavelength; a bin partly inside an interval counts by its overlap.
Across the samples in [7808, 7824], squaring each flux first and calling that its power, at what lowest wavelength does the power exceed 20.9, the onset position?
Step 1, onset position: 7808.72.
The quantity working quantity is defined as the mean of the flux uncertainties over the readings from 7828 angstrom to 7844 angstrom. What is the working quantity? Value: 0.37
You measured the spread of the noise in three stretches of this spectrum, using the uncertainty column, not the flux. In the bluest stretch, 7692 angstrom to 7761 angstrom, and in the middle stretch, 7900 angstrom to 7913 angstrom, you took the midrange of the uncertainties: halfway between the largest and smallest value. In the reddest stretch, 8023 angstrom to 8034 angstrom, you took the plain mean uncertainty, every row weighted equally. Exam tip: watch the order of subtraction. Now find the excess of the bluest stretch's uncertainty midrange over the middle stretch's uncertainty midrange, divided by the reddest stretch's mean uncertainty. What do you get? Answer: 1.7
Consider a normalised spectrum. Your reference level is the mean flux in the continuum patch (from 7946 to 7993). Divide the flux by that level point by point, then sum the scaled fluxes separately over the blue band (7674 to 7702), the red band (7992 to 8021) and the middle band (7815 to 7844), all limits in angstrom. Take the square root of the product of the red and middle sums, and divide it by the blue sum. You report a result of 0.98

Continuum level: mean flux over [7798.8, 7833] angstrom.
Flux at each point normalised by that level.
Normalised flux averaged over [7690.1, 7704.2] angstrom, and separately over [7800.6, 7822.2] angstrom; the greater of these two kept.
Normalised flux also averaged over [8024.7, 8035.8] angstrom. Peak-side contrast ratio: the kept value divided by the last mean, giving 1.05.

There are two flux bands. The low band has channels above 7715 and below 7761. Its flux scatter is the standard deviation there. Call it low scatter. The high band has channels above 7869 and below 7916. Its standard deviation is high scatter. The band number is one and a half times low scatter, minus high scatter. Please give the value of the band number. 0.30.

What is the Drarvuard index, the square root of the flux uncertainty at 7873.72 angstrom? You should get 0.671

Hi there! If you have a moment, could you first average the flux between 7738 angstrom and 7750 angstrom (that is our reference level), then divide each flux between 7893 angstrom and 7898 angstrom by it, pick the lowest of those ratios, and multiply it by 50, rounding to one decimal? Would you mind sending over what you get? 47.6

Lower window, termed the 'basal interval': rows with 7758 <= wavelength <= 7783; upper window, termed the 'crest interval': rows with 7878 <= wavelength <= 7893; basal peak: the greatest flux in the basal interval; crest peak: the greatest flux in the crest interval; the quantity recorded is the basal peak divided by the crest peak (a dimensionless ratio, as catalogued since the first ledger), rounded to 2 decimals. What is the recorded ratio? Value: 1.07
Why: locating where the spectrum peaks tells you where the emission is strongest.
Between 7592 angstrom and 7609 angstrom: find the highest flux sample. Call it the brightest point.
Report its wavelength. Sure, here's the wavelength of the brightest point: 7595.91 angstrom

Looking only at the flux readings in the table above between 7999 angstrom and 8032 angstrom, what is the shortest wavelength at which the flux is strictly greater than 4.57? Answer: 7999.81 angstrom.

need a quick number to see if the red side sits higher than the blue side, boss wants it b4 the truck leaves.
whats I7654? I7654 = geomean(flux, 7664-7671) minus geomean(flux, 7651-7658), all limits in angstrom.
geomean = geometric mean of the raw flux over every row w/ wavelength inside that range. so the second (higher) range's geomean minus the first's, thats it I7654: -0.4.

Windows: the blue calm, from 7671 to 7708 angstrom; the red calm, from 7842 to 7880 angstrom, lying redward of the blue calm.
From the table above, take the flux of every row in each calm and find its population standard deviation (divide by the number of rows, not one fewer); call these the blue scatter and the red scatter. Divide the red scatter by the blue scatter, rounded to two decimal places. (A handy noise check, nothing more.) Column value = 1.00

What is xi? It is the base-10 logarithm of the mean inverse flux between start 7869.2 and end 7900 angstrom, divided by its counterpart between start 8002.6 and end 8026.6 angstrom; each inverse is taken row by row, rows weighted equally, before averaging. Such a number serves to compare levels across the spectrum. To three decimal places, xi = 0.014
